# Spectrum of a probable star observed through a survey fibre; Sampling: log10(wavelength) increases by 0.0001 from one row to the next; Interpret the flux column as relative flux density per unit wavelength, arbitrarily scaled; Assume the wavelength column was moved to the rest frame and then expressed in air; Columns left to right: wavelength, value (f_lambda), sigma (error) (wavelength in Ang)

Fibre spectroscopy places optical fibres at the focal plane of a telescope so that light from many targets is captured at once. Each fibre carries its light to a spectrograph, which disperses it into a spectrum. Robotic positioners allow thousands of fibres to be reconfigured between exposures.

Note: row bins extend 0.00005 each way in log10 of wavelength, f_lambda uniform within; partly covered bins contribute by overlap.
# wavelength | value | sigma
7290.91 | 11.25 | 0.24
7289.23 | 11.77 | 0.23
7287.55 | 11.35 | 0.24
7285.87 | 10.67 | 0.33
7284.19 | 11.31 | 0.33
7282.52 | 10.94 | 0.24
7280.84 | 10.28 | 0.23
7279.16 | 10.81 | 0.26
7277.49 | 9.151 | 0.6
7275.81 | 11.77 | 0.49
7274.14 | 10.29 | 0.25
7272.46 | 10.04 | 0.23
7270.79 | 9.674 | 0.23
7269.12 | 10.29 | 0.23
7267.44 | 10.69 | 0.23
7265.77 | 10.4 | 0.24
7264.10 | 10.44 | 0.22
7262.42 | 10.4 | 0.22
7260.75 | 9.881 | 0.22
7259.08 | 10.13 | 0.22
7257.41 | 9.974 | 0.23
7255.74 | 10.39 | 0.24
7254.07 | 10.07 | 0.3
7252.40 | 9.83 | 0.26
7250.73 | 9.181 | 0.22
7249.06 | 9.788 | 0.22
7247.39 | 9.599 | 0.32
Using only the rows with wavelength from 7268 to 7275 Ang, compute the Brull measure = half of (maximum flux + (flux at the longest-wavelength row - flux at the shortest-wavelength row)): 5.1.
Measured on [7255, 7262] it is 4.9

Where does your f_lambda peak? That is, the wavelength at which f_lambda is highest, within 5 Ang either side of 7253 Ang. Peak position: 7255.74 Ang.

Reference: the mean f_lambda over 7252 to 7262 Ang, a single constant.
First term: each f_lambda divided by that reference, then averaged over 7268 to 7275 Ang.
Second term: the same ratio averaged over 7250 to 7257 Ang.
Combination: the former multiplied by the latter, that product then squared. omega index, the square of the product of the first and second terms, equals 0.97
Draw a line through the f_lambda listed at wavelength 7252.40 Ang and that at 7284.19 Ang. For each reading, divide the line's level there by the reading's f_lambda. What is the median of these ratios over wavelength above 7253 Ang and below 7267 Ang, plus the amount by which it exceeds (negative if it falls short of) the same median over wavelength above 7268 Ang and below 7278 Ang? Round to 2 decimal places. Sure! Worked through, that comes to 0.93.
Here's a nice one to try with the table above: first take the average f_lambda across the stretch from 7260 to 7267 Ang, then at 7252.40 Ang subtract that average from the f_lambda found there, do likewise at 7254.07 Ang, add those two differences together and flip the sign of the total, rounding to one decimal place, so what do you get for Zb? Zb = 0.7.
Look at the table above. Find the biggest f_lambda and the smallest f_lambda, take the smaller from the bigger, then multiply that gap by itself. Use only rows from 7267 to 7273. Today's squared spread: 1.0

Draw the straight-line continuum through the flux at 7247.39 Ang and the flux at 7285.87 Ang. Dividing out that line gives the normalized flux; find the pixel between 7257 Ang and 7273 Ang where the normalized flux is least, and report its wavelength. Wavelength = 7270.79 Ang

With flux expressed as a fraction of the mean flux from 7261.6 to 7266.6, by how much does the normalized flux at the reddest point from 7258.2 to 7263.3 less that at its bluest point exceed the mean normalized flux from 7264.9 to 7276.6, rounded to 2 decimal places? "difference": -0.98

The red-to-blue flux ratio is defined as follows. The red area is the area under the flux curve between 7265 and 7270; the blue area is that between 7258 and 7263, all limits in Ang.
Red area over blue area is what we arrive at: 1.03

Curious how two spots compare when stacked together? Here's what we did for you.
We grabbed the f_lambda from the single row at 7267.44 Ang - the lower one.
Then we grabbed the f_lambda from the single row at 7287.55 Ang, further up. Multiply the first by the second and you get 121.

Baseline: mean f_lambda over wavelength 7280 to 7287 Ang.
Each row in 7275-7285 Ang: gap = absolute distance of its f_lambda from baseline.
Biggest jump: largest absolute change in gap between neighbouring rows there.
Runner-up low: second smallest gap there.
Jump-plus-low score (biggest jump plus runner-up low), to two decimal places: 1.78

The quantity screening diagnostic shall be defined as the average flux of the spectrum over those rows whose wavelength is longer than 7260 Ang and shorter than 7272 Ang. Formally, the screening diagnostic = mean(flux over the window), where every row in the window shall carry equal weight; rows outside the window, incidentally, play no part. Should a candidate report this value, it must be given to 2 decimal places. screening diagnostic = 10.25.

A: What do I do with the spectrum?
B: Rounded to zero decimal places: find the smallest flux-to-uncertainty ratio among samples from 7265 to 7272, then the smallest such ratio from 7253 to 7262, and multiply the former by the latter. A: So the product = 1412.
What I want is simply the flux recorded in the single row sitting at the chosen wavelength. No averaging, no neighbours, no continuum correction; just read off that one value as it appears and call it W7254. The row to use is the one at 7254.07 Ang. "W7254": 10.07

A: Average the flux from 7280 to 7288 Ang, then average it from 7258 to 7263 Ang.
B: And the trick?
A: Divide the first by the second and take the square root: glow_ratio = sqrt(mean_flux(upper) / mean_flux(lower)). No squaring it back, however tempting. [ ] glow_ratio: 1.037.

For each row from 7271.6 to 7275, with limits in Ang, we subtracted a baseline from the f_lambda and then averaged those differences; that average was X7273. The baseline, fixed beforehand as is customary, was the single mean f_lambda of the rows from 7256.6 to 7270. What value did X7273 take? -0.1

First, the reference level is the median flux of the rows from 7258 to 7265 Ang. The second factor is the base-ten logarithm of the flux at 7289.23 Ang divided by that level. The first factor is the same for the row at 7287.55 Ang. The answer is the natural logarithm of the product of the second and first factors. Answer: -6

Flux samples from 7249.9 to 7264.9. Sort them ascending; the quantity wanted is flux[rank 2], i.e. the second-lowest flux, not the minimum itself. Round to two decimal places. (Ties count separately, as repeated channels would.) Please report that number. 9.83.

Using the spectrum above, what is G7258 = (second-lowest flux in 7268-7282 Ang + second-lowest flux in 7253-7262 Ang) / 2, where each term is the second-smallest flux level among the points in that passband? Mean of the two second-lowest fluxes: 9.8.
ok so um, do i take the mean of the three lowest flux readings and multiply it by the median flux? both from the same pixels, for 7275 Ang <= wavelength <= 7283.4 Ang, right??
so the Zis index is 109.0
